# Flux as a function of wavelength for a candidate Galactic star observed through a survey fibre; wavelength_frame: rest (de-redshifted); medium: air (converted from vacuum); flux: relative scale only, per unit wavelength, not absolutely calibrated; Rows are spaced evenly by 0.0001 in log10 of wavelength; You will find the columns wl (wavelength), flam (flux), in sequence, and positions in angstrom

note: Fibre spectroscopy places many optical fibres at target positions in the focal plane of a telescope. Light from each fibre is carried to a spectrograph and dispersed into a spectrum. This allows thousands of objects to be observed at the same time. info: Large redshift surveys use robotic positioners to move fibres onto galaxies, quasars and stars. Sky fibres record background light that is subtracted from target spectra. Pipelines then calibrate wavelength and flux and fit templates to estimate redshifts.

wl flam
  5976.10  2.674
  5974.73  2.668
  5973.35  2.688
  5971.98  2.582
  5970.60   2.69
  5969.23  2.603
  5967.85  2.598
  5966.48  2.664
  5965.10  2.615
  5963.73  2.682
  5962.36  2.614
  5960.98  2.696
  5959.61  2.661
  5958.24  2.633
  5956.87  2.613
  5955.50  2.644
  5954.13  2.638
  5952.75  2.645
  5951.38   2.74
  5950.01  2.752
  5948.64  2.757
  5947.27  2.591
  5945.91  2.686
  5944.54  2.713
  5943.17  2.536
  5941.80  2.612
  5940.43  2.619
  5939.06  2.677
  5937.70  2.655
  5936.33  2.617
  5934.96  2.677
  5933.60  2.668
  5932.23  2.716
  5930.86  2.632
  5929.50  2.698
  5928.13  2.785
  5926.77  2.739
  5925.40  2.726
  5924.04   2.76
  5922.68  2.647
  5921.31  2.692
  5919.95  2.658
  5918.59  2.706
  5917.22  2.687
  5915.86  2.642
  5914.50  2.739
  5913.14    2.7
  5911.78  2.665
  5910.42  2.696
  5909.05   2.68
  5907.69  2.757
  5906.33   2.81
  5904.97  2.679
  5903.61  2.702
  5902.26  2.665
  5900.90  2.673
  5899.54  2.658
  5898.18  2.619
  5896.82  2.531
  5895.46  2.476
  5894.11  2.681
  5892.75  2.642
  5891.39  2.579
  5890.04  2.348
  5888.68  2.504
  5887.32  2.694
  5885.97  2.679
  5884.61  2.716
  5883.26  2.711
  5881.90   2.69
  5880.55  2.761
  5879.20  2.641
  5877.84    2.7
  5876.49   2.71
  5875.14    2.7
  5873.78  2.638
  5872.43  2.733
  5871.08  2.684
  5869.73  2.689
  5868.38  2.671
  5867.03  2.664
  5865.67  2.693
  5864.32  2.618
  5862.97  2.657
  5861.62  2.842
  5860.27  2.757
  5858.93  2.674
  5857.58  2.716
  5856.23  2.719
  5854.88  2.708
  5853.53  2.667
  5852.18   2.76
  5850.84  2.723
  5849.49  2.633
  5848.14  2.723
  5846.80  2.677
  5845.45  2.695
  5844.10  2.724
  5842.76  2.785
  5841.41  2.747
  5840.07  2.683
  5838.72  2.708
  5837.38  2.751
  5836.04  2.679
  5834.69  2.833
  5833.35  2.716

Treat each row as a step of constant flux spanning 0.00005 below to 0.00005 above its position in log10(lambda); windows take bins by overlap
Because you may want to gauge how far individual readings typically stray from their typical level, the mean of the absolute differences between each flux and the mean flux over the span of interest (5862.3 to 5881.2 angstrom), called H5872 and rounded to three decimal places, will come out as 0.030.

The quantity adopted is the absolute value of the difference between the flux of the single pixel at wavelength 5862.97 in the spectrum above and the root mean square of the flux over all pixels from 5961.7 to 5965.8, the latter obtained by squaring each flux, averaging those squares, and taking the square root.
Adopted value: 0.020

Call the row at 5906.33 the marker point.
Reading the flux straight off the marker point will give 2.81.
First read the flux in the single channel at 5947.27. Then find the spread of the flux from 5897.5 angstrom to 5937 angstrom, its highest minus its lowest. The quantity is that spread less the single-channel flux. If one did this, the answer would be -2.40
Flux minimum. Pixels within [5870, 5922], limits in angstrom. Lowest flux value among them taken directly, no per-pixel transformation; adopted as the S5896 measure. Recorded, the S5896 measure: 2.348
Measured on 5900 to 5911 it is 2.665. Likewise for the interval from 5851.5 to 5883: 2.618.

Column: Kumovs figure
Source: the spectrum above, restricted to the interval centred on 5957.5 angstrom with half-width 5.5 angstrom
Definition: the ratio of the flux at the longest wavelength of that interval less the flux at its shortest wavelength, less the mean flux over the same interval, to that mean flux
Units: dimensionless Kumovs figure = -1.01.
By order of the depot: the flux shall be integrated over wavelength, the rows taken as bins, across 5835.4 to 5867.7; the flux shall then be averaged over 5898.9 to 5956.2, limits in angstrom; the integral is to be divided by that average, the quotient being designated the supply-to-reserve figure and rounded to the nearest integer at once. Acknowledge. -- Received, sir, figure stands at 33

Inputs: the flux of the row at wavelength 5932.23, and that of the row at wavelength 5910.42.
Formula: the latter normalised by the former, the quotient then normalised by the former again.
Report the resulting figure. 0.365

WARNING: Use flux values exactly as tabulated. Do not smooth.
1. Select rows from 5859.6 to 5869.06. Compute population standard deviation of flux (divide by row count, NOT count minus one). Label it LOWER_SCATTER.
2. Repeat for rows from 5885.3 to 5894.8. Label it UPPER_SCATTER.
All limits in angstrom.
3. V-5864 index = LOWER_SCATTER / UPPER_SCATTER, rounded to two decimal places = 0.60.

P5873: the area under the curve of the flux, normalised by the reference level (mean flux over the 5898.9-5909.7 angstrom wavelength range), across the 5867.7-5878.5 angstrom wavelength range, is 10.8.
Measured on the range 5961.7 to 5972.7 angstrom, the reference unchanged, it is 10.7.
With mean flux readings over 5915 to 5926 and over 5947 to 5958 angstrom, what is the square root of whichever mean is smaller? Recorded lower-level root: 1.63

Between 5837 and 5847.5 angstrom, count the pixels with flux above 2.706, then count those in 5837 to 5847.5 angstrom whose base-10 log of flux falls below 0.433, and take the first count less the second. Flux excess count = 1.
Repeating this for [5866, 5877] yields -5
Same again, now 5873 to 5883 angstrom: -4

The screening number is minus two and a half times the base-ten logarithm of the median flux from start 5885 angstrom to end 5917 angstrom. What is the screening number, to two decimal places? -1.07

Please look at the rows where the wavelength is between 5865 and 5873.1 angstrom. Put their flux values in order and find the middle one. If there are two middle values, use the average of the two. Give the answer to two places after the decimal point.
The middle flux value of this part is 2.69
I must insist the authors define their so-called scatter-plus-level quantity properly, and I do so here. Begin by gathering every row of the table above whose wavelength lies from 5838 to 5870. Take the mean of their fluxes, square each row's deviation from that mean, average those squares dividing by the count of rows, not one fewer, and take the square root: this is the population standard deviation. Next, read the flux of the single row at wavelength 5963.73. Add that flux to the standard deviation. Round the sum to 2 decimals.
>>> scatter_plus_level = 2.73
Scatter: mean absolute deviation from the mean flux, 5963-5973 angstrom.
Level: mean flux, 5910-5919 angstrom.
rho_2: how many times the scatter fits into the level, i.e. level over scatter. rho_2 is 69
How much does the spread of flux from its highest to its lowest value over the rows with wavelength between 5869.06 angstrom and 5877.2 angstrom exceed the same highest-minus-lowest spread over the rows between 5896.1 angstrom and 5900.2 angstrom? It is -0.03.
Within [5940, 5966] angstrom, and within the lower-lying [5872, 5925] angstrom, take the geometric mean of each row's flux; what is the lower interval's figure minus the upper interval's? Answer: 0.010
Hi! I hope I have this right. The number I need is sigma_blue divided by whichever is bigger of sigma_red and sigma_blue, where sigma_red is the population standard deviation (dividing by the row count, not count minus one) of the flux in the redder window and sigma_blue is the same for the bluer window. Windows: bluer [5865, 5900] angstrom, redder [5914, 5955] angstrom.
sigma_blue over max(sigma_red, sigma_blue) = 1.00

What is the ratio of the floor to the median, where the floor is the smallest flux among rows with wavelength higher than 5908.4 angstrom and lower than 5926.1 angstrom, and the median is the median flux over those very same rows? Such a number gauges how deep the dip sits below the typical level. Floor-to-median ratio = 0.981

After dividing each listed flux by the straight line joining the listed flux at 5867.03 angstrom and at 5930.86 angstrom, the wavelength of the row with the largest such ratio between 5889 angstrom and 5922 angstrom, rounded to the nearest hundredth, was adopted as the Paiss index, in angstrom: 5906.33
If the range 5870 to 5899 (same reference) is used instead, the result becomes 5880.55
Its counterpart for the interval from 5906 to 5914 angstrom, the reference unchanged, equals 5906.33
